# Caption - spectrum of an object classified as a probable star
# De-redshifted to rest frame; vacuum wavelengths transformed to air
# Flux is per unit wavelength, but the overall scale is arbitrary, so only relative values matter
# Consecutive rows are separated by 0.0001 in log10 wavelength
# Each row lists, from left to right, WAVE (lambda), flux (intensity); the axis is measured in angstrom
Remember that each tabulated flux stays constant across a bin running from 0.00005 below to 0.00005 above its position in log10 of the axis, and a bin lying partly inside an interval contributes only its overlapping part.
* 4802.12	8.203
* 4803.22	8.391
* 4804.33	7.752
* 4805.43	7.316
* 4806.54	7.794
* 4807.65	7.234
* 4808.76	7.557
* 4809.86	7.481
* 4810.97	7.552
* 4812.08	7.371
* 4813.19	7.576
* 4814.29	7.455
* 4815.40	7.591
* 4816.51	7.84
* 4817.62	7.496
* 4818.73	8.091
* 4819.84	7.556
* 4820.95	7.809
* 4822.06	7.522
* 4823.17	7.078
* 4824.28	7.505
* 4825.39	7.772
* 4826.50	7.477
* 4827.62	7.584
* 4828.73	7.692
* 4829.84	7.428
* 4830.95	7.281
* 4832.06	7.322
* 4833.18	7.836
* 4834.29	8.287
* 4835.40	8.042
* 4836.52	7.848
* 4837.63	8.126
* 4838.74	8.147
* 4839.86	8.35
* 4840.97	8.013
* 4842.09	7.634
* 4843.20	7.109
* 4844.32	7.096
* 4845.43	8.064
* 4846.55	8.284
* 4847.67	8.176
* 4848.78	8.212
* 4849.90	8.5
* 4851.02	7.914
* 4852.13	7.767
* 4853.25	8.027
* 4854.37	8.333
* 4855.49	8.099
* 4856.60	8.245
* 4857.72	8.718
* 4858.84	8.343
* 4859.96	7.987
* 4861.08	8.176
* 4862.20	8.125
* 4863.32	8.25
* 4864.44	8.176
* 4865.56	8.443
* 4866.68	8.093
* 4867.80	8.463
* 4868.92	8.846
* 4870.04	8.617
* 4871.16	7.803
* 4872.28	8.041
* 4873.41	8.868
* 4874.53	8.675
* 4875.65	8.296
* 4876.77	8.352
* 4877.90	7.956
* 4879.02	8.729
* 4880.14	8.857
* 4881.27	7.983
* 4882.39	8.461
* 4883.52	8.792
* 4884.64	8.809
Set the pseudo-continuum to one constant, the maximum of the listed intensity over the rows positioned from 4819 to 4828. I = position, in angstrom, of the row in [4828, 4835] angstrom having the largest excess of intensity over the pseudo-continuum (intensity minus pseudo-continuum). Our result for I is 4834.29 angstrom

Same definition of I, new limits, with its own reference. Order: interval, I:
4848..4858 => 4857.72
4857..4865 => 4857.72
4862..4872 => 4868.92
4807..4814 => 4813.19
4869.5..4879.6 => 4873.41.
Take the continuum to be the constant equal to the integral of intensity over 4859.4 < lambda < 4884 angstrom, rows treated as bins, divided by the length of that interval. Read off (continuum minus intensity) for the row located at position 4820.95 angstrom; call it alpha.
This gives 0.6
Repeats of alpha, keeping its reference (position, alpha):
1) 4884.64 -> -0.4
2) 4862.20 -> 0.2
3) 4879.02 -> -0.4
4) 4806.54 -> 0.6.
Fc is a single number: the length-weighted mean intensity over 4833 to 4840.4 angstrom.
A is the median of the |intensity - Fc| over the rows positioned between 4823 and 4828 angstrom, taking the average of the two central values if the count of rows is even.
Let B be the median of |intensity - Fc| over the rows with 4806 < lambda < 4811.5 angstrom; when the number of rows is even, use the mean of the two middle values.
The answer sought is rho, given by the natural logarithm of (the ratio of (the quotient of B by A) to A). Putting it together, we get 0.4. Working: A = 0.6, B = 0.55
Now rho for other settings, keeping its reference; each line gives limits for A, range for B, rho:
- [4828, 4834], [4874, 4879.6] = -0.6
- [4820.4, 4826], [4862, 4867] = -1.6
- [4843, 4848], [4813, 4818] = 2.8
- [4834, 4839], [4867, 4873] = 4.5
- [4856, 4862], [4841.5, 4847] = 3.2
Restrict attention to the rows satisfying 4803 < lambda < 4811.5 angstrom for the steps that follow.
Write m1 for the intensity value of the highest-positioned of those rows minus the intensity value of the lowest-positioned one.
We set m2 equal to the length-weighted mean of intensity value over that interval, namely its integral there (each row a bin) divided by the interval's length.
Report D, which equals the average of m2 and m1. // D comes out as 3.38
